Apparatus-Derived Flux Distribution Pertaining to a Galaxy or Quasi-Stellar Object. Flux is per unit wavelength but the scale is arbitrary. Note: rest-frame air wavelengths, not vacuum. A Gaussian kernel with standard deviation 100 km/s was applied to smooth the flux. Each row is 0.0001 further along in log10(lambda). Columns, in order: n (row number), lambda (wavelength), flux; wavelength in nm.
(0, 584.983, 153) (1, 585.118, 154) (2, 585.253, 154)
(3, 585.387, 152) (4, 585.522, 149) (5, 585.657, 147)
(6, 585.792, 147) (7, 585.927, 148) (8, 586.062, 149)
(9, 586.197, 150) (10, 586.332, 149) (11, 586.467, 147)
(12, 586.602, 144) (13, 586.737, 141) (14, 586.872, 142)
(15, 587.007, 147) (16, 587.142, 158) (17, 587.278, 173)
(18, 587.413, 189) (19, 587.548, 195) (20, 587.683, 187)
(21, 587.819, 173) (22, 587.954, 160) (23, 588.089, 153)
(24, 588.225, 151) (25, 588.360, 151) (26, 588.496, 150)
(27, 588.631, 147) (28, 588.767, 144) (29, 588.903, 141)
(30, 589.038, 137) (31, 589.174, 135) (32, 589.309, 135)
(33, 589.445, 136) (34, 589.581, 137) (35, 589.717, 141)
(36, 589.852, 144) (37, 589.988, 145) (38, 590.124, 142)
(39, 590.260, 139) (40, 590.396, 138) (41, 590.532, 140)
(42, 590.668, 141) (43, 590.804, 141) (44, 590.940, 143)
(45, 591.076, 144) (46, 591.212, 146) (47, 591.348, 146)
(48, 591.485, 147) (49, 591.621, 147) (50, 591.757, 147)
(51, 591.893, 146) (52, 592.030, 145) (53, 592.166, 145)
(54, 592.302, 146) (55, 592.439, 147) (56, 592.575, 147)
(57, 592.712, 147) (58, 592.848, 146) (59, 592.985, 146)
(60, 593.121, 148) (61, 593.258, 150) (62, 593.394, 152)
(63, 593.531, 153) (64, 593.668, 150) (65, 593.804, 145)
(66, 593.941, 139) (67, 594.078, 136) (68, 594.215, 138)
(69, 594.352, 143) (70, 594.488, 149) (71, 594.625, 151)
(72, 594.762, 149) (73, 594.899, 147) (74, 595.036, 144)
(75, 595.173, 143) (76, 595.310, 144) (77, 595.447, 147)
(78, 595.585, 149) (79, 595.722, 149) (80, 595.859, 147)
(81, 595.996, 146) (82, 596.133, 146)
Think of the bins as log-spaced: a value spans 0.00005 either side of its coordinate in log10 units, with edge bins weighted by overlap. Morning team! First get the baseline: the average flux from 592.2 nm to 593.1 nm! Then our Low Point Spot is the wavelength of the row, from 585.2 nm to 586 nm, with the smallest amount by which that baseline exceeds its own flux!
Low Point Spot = 585.253 nm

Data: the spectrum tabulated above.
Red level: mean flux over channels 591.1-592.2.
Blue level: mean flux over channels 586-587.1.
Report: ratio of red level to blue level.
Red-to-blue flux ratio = 1.00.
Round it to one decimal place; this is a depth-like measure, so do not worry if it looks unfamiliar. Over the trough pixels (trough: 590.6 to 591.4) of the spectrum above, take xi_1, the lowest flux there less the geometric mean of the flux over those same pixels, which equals -2.5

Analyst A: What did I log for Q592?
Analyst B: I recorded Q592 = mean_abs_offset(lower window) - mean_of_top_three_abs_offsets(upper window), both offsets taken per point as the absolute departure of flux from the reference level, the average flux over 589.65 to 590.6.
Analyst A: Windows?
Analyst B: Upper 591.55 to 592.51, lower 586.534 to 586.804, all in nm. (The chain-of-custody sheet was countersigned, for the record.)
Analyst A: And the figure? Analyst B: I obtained -4.2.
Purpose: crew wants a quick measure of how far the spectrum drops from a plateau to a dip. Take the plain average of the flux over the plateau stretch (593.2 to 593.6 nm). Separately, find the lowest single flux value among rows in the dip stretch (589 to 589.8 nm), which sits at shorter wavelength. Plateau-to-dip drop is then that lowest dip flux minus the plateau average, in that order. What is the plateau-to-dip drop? -17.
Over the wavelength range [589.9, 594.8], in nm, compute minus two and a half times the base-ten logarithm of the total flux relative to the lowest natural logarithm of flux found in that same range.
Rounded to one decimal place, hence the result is -7.6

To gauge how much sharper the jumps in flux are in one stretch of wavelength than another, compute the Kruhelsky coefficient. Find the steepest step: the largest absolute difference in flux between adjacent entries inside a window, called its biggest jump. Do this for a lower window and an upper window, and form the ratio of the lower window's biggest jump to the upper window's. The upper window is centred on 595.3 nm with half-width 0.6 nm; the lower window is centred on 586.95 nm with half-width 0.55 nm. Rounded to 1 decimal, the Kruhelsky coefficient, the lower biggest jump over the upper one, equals 5.3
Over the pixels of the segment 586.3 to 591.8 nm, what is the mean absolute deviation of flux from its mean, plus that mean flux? 159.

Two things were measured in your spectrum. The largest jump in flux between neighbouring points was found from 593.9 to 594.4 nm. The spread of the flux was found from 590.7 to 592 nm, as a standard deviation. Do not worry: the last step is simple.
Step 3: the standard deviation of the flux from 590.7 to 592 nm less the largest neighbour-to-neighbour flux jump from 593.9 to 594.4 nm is -3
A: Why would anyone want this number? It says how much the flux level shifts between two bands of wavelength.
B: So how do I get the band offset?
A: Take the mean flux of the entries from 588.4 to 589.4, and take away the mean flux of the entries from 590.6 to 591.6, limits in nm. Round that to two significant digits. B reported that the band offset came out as -2.7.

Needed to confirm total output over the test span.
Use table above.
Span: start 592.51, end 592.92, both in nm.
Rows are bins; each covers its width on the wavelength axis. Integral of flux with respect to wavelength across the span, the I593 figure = 60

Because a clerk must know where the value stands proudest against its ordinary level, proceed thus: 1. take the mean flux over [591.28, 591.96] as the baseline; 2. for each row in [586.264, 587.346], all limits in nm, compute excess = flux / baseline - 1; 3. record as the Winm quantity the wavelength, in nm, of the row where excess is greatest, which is 587.278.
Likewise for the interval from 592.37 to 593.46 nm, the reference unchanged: 593.394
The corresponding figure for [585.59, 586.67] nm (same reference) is 586.197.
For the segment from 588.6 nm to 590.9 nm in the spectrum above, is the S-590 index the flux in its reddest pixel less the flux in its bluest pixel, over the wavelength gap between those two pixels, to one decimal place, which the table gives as -2.8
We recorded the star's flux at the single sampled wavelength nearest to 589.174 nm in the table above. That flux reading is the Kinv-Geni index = 135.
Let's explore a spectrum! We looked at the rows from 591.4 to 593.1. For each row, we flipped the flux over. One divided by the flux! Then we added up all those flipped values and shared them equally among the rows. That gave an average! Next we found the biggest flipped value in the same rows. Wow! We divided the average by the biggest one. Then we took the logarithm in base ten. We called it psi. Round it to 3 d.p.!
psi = -0.004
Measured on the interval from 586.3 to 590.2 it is -0.046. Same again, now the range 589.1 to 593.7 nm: -0.028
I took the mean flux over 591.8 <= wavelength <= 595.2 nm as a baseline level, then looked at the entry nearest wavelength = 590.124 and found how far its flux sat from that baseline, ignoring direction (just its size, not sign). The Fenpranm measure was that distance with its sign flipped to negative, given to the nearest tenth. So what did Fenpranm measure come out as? -4.1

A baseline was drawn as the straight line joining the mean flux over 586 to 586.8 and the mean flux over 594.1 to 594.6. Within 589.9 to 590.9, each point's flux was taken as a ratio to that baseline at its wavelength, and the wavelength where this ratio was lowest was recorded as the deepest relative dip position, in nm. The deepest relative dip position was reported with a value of 590.396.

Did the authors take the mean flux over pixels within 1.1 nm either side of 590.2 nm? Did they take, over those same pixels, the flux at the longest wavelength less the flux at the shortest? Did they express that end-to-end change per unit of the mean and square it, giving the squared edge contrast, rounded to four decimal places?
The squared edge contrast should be 0.0061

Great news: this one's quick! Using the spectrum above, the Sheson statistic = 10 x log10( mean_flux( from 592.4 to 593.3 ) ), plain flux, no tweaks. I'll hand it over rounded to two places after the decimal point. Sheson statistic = 21.68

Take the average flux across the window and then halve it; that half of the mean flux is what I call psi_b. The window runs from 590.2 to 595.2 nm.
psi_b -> 73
